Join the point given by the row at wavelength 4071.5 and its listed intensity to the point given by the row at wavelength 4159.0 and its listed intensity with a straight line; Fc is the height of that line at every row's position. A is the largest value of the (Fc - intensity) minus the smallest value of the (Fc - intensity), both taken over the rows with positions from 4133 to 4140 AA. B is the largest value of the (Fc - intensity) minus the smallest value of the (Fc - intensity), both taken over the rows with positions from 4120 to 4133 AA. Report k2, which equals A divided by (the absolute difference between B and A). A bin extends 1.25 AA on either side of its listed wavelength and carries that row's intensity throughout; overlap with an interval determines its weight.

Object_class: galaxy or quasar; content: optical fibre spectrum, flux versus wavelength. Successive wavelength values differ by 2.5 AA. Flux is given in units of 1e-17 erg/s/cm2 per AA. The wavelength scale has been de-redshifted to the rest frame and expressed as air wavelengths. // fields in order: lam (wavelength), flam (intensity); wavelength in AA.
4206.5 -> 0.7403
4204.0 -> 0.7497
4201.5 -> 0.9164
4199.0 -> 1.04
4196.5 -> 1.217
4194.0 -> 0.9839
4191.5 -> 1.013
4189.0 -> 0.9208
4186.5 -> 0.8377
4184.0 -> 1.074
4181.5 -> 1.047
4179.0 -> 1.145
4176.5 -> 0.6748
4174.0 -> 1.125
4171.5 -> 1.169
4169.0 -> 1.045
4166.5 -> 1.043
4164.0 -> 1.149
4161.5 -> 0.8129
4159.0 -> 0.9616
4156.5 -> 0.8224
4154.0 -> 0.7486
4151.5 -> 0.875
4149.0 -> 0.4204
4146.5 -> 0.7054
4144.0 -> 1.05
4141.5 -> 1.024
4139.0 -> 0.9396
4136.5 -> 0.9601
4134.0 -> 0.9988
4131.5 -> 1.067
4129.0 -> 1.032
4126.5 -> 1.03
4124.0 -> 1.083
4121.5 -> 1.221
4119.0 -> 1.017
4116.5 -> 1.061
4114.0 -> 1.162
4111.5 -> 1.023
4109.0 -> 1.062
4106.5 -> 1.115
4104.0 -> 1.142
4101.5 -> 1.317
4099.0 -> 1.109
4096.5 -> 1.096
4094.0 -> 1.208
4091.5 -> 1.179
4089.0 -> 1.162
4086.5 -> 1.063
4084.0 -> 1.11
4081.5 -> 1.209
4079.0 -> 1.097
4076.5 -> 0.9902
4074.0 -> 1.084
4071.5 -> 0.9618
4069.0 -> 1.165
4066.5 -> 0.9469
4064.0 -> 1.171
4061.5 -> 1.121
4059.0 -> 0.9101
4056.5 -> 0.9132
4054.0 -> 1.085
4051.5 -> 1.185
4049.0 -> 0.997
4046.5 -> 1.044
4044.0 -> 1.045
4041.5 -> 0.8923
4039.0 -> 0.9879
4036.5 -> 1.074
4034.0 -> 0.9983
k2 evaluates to 0.4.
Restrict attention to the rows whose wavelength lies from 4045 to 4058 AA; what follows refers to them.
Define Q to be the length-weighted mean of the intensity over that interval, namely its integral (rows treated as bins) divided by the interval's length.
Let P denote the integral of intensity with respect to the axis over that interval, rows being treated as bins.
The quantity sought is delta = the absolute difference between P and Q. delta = 12.5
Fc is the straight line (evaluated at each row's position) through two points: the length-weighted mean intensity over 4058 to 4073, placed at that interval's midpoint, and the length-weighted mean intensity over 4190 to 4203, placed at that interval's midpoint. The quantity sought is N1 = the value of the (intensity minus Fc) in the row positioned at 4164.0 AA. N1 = 0.12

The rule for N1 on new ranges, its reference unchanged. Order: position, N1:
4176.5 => -0.36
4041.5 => -0.16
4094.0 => 0.16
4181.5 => 0.02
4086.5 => 0.02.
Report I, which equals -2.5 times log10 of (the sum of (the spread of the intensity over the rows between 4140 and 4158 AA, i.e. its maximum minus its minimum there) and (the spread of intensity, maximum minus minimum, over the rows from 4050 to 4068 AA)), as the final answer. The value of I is 0.1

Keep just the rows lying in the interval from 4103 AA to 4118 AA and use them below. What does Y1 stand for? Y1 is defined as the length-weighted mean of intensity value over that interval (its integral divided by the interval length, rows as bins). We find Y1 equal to 1.09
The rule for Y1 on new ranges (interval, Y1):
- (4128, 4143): 1.00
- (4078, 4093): 1.14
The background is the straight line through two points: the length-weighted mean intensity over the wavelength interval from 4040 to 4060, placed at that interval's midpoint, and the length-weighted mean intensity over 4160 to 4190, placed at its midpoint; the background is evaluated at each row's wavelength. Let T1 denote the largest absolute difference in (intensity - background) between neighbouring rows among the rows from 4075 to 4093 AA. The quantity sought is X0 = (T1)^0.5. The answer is 0.33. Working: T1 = 0.11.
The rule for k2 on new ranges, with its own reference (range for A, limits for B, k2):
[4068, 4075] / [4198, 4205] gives 2.3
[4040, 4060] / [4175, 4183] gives 1.6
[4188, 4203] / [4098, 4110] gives 6.6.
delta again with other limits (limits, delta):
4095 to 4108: 13.9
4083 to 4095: 12.6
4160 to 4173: 12.5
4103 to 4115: 12.1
